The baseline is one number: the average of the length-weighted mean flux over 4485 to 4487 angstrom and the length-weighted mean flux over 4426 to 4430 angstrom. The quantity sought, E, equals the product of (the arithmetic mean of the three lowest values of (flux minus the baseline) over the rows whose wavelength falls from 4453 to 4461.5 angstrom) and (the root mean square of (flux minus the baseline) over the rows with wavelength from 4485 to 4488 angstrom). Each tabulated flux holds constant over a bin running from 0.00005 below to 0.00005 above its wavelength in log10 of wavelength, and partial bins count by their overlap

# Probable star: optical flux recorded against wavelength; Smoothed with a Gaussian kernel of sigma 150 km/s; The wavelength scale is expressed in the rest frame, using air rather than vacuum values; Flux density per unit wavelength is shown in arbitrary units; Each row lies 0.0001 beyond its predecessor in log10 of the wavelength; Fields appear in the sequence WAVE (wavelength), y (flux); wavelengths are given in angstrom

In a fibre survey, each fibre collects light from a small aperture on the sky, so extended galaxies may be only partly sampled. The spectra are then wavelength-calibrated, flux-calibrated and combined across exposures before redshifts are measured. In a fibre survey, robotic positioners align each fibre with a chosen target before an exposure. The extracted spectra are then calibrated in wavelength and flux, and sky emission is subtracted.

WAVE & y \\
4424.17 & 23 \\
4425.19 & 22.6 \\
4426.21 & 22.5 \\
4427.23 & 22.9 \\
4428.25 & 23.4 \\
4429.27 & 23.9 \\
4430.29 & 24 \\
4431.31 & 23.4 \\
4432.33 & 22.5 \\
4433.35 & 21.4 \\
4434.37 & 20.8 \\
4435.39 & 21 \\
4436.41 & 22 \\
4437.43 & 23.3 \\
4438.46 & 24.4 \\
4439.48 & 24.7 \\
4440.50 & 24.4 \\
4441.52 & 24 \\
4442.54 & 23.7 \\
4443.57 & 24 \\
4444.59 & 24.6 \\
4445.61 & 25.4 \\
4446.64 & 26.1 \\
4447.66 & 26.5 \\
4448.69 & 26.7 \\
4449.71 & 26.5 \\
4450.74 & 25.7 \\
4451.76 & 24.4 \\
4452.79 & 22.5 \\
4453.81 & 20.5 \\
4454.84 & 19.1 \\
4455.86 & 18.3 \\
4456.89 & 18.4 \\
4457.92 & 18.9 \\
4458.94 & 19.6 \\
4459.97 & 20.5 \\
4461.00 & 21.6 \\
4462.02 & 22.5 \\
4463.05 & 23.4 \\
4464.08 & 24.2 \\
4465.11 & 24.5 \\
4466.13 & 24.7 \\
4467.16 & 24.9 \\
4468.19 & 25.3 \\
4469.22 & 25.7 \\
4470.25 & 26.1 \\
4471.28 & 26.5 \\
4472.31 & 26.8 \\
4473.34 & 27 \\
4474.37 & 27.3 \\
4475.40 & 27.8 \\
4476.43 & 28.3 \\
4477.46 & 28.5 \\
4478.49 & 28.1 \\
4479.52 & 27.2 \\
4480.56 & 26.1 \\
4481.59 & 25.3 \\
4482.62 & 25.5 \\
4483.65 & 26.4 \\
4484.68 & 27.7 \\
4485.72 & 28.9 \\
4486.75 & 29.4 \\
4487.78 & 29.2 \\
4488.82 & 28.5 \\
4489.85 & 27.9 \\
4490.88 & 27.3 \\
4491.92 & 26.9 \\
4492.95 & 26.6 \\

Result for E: -23.3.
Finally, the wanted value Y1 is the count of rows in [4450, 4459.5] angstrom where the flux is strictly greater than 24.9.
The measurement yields 1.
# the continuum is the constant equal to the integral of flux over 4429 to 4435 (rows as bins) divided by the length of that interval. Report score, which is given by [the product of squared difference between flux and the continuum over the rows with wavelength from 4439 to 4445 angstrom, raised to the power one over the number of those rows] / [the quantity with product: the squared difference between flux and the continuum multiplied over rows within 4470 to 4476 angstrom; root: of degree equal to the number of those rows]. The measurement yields 0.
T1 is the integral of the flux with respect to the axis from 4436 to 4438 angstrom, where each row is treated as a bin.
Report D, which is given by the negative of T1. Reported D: -45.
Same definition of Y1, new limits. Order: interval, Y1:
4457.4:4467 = 0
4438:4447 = 2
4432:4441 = 0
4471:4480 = 9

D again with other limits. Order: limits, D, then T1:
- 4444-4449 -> -129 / 129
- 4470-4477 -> -190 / 190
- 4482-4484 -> -52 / 52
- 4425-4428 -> -68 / 68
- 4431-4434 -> -67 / 67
